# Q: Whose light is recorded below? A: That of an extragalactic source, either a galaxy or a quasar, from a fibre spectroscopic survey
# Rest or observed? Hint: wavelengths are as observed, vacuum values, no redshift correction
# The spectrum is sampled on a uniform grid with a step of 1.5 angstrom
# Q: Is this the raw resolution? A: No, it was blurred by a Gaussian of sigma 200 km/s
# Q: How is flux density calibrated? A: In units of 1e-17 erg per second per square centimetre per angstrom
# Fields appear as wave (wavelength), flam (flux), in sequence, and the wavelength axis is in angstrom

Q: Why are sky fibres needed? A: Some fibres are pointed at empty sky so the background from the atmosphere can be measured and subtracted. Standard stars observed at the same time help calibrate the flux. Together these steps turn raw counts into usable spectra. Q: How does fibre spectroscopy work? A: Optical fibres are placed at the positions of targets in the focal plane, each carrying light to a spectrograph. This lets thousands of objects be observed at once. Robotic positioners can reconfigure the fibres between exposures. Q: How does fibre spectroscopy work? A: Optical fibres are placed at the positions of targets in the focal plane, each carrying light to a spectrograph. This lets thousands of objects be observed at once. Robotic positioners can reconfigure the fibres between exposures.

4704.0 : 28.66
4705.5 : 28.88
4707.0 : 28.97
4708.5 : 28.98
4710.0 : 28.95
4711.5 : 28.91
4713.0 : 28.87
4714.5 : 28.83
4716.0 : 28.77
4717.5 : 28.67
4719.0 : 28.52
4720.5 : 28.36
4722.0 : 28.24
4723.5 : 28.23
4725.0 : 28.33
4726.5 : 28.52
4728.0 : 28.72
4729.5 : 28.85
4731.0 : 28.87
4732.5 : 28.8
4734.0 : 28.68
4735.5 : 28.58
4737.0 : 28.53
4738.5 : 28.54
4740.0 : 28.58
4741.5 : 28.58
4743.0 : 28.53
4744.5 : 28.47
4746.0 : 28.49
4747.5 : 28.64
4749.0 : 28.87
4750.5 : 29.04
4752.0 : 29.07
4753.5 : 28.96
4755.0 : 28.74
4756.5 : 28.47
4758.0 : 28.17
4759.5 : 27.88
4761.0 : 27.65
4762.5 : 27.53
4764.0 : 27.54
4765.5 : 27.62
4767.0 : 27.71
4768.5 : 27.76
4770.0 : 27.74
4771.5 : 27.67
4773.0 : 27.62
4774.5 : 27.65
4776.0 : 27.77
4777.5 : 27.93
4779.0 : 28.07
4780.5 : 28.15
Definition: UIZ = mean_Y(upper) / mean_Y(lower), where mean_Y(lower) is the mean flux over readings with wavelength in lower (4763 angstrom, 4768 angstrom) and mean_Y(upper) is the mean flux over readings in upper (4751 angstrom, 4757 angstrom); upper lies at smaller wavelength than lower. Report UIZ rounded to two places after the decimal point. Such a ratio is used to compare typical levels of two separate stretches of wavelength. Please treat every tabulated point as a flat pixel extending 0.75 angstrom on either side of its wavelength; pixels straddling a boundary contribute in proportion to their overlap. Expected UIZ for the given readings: 1.04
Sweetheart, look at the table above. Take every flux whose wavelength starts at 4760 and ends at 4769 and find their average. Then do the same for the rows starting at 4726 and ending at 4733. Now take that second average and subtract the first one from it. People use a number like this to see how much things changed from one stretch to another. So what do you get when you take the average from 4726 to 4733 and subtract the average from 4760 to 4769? 1.12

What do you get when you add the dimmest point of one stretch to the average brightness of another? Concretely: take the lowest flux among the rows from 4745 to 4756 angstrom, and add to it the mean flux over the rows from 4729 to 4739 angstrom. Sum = 57.2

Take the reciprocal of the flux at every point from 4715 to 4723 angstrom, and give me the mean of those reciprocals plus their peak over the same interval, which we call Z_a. 0.0705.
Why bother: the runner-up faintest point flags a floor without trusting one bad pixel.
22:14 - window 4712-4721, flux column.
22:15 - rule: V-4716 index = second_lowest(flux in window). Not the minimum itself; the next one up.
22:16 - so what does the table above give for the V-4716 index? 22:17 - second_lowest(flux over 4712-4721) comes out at 28.52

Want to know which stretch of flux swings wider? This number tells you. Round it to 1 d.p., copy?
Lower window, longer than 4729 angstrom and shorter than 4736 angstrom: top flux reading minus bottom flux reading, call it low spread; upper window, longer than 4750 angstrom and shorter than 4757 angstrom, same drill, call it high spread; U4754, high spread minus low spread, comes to 0.3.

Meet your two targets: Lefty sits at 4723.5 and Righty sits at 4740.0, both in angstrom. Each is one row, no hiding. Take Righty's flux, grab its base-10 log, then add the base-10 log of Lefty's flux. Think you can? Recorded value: 2.91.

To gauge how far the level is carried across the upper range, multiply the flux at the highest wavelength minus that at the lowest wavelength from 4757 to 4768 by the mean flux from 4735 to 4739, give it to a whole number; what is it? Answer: -13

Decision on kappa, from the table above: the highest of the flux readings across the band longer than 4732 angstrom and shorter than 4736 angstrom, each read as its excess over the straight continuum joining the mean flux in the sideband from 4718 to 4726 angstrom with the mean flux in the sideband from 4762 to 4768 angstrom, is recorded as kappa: 0.6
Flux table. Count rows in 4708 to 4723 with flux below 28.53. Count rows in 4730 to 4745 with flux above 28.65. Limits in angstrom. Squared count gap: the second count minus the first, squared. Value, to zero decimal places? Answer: 0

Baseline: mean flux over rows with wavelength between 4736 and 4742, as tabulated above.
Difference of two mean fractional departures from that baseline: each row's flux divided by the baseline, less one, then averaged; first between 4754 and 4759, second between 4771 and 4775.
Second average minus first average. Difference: -0.028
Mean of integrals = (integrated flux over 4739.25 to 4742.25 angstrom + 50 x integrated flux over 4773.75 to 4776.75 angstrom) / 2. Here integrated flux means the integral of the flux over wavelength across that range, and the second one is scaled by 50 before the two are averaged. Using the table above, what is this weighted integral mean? 2121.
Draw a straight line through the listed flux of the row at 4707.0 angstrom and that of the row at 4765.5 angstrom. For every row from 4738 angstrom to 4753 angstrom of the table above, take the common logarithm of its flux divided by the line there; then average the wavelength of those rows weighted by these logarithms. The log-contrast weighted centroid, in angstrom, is 4747.2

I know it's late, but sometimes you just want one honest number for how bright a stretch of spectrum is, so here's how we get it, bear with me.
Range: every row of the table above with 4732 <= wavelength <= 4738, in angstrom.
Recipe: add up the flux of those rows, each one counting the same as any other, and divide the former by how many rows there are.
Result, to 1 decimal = 28.6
